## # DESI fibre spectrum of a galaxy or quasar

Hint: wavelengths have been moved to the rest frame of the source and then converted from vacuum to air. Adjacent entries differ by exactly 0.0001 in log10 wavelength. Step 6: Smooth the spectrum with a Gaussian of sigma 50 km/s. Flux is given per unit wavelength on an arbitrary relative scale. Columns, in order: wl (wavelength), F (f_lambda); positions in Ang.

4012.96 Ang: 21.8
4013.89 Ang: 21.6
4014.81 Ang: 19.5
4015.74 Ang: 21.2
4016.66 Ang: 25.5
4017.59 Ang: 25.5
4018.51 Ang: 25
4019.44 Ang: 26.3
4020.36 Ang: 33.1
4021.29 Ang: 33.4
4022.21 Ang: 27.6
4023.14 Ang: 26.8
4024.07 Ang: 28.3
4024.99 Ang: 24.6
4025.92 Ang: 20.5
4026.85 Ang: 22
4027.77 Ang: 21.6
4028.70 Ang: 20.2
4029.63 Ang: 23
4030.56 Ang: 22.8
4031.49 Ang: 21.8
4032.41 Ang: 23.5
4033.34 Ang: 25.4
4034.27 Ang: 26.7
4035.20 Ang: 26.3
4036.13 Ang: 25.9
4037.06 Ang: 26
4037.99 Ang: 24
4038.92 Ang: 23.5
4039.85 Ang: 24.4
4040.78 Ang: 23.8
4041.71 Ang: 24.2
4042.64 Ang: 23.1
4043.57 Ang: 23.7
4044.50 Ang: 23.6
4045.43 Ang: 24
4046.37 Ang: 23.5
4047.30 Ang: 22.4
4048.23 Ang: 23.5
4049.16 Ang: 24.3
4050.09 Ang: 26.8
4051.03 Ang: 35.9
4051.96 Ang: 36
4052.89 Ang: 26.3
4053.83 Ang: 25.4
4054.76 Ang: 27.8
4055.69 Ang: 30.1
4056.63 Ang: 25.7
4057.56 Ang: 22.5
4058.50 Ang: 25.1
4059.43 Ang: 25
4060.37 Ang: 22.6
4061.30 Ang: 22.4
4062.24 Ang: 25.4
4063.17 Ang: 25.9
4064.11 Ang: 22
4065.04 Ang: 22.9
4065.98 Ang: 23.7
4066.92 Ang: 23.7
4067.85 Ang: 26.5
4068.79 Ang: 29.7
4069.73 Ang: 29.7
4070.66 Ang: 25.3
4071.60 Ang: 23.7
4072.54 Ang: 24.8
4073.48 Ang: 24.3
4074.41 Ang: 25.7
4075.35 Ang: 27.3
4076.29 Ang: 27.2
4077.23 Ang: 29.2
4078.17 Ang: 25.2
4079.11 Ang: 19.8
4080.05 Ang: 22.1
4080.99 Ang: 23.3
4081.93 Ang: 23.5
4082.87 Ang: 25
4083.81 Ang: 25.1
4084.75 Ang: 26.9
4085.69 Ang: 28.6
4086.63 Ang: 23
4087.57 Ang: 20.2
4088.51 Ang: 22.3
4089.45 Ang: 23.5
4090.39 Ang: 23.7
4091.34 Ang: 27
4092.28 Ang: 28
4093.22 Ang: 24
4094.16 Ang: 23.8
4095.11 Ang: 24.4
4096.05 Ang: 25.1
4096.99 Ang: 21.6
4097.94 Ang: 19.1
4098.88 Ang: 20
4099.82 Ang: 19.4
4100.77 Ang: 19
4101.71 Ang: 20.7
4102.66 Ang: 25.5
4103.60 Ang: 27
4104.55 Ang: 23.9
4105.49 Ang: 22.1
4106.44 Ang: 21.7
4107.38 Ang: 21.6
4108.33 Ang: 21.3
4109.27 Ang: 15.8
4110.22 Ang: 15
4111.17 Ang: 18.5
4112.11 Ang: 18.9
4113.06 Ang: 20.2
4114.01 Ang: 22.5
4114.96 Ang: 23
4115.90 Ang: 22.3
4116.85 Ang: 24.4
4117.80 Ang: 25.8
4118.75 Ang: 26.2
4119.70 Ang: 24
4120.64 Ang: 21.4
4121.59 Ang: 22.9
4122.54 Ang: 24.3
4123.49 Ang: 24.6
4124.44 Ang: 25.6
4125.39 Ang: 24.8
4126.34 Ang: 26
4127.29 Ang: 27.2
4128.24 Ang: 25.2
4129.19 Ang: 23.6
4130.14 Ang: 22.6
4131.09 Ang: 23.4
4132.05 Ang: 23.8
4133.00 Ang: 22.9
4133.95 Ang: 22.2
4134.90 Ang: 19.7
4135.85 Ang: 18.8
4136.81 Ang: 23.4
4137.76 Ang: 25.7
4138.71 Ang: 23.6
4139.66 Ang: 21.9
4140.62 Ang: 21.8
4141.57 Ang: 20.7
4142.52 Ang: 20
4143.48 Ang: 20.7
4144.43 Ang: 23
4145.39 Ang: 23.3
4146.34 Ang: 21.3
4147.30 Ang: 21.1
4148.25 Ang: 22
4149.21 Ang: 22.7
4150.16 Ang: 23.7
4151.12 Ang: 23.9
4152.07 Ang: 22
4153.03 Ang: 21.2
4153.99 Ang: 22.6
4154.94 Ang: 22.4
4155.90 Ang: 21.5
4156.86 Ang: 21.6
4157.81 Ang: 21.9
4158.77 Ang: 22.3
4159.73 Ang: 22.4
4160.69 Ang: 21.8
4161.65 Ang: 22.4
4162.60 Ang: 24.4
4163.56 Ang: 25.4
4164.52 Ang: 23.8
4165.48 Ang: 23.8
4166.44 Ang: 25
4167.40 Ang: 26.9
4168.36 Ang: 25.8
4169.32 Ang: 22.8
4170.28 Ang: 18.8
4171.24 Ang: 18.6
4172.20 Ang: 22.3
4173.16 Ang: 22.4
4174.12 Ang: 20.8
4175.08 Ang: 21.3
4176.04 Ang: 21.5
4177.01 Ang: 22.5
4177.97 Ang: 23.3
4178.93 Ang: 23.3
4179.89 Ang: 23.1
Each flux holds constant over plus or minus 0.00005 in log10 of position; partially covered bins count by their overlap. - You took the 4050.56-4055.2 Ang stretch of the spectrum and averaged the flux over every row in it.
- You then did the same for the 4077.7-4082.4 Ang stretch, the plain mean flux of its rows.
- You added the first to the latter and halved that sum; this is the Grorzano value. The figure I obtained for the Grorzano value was 26.5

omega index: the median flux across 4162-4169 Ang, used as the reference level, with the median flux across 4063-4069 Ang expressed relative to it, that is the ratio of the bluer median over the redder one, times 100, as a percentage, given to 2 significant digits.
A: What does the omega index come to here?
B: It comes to 95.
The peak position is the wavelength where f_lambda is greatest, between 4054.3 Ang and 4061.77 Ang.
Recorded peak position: 4055.69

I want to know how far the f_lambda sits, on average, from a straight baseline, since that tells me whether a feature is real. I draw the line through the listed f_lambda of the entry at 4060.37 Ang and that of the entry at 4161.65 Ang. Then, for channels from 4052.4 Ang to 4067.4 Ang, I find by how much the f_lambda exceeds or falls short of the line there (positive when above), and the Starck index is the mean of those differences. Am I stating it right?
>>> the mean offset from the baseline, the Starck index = 2.2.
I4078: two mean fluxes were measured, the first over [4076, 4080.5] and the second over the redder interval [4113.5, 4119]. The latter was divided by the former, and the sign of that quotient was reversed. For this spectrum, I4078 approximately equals -0.97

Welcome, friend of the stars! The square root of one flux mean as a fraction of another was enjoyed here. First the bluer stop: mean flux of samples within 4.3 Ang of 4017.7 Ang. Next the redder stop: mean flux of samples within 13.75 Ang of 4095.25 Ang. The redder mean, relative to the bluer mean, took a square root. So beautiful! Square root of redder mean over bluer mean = 0.95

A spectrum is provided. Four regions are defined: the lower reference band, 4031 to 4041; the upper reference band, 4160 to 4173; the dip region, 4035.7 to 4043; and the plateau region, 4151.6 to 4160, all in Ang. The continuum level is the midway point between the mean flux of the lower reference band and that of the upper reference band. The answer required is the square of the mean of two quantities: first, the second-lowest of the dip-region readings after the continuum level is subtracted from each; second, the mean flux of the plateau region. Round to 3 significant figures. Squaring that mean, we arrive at 116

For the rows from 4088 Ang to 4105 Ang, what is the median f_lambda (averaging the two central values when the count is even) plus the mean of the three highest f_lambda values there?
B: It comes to 51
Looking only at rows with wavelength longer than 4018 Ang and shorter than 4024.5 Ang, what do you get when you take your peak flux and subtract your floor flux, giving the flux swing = 8.4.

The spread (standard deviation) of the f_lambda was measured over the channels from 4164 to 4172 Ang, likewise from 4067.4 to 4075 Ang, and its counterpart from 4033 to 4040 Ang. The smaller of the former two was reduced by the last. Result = 1.1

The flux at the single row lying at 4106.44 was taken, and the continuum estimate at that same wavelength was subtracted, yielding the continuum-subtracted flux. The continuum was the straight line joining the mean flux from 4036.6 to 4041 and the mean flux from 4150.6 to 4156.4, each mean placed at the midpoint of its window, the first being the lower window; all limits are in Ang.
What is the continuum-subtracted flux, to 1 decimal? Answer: -1.4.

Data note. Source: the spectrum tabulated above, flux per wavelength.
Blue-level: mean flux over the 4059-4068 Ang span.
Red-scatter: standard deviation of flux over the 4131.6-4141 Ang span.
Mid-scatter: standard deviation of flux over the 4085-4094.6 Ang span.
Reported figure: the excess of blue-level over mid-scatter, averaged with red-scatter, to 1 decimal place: 11.7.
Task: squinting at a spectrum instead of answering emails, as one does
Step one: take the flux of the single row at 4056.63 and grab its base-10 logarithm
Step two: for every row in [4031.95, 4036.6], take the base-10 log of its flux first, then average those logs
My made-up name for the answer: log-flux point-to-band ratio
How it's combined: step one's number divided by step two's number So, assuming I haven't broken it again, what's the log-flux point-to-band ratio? 1.00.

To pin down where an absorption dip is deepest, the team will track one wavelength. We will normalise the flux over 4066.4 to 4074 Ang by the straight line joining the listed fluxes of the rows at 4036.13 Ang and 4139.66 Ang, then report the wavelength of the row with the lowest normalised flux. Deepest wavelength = 4066.92 Ang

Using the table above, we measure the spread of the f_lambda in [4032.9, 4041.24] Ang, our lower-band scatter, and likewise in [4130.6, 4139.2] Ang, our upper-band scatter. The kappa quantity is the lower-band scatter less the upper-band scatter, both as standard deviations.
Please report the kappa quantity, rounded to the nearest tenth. -0.9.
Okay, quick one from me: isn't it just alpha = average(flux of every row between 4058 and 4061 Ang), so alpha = 24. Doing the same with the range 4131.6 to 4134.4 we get 23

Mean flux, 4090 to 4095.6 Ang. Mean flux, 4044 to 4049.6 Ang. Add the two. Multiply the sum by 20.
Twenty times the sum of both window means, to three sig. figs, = 974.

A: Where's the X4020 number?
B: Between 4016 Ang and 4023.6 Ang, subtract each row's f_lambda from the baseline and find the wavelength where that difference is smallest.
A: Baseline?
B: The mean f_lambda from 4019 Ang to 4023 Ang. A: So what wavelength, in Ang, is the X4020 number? 4021.29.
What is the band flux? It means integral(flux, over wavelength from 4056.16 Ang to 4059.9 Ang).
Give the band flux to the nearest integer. 92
